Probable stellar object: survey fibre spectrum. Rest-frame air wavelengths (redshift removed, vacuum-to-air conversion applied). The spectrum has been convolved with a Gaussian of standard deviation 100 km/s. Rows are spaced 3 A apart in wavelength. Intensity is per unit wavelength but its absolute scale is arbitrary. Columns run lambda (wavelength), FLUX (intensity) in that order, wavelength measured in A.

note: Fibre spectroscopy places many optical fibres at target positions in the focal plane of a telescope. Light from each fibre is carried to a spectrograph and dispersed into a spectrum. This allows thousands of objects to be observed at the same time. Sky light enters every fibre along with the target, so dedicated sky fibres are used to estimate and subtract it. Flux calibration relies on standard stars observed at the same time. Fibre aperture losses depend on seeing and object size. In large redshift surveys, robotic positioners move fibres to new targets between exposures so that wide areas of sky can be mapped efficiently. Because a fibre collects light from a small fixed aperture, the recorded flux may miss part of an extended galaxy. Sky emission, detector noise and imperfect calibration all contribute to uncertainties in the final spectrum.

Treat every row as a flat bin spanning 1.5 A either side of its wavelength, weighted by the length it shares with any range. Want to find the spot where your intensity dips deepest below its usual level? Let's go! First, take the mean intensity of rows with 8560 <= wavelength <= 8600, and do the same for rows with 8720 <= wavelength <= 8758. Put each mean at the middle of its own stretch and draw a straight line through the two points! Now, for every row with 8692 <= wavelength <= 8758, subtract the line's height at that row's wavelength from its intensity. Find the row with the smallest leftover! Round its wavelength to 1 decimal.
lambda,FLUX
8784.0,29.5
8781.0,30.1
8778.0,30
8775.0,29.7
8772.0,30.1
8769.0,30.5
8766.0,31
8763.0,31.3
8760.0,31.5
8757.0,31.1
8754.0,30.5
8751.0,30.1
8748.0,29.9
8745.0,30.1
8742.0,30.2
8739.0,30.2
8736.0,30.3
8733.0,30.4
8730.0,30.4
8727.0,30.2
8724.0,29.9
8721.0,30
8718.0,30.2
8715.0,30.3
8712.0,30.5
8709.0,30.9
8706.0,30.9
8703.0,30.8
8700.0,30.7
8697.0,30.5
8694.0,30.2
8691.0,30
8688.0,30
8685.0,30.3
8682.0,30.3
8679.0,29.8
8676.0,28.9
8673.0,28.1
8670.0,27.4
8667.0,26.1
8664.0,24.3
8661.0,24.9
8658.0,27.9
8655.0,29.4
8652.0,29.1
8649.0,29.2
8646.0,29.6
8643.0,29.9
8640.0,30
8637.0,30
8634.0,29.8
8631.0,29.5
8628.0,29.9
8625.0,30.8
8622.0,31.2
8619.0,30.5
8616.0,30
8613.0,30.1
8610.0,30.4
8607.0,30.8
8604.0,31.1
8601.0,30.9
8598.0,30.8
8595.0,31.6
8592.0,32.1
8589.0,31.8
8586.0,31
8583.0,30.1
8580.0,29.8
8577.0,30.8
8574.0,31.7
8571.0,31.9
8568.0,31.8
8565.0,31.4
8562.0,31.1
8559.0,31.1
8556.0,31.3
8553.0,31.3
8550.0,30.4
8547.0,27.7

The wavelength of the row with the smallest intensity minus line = 8724.0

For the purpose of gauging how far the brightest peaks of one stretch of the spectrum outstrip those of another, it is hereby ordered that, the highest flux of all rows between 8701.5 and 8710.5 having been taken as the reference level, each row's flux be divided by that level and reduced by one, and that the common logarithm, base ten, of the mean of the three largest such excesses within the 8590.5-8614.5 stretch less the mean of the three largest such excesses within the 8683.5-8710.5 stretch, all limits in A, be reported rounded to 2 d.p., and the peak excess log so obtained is -1.62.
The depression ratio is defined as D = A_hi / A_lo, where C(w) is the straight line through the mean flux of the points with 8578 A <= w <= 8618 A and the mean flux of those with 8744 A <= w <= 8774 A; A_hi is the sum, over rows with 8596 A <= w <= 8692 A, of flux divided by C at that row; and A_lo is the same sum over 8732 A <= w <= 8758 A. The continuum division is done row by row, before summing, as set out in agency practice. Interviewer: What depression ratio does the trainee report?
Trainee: 3.4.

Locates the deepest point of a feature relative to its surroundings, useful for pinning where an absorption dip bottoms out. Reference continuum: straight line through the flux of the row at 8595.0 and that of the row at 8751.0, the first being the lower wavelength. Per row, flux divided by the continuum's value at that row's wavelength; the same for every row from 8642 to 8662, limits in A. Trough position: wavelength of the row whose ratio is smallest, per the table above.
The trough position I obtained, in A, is 8661.0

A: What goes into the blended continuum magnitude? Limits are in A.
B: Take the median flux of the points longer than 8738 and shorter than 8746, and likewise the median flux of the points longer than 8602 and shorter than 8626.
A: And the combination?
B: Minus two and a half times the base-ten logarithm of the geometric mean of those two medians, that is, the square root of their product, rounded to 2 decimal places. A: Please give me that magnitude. -3.71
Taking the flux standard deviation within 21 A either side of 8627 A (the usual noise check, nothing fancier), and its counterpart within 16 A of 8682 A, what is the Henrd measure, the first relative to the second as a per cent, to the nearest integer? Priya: 34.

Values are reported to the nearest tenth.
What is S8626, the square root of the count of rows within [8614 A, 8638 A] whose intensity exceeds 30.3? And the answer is 1.7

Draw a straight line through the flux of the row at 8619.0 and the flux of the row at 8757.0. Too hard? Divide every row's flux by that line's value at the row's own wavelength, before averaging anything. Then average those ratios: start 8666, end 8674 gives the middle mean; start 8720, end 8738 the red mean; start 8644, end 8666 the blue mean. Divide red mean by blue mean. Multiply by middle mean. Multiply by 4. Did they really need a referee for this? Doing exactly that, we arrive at 3.81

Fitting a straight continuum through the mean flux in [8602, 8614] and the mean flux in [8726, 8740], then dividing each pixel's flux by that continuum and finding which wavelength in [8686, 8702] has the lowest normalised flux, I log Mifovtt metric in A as 8688.0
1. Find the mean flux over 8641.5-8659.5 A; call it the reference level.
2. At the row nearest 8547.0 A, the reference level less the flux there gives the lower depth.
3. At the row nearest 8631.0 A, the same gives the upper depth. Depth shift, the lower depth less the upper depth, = 1.8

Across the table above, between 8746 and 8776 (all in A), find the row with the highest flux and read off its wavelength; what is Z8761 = 8760.0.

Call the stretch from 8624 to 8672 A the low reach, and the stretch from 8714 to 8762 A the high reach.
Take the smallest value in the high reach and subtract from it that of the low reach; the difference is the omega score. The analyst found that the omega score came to 6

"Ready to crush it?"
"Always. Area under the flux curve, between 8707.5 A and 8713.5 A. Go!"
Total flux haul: 184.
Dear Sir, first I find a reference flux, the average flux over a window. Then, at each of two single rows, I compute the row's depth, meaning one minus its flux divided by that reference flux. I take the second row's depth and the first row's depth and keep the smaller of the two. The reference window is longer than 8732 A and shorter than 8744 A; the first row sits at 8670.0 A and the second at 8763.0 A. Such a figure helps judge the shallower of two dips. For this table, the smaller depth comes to -0.034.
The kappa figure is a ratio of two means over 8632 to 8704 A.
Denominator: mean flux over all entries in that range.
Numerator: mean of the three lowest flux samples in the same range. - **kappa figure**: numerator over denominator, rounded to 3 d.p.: 0.864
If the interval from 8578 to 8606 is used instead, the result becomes 0.975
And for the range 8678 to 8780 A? 0.981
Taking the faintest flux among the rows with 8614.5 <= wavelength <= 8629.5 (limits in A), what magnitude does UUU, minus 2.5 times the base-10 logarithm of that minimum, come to -3.69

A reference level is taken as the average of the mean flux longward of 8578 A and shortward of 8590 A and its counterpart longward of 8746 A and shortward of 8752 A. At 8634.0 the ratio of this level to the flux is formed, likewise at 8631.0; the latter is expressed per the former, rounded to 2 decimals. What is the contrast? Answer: 1.01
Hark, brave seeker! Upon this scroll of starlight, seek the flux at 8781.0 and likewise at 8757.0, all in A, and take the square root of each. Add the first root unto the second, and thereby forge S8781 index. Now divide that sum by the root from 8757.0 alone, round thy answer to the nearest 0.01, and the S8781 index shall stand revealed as 1.98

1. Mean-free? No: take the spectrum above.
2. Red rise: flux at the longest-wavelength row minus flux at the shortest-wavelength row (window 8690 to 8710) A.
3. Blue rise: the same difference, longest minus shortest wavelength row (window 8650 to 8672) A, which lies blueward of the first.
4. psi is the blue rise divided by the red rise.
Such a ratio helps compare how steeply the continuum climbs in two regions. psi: -1.9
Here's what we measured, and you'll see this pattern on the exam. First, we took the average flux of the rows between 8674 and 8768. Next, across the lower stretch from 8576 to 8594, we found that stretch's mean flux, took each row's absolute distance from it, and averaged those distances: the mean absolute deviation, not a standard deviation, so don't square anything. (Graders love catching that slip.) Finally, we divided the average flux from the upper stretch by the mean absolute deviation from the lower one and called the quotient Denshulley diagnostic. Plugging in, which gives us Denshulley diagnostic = 43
